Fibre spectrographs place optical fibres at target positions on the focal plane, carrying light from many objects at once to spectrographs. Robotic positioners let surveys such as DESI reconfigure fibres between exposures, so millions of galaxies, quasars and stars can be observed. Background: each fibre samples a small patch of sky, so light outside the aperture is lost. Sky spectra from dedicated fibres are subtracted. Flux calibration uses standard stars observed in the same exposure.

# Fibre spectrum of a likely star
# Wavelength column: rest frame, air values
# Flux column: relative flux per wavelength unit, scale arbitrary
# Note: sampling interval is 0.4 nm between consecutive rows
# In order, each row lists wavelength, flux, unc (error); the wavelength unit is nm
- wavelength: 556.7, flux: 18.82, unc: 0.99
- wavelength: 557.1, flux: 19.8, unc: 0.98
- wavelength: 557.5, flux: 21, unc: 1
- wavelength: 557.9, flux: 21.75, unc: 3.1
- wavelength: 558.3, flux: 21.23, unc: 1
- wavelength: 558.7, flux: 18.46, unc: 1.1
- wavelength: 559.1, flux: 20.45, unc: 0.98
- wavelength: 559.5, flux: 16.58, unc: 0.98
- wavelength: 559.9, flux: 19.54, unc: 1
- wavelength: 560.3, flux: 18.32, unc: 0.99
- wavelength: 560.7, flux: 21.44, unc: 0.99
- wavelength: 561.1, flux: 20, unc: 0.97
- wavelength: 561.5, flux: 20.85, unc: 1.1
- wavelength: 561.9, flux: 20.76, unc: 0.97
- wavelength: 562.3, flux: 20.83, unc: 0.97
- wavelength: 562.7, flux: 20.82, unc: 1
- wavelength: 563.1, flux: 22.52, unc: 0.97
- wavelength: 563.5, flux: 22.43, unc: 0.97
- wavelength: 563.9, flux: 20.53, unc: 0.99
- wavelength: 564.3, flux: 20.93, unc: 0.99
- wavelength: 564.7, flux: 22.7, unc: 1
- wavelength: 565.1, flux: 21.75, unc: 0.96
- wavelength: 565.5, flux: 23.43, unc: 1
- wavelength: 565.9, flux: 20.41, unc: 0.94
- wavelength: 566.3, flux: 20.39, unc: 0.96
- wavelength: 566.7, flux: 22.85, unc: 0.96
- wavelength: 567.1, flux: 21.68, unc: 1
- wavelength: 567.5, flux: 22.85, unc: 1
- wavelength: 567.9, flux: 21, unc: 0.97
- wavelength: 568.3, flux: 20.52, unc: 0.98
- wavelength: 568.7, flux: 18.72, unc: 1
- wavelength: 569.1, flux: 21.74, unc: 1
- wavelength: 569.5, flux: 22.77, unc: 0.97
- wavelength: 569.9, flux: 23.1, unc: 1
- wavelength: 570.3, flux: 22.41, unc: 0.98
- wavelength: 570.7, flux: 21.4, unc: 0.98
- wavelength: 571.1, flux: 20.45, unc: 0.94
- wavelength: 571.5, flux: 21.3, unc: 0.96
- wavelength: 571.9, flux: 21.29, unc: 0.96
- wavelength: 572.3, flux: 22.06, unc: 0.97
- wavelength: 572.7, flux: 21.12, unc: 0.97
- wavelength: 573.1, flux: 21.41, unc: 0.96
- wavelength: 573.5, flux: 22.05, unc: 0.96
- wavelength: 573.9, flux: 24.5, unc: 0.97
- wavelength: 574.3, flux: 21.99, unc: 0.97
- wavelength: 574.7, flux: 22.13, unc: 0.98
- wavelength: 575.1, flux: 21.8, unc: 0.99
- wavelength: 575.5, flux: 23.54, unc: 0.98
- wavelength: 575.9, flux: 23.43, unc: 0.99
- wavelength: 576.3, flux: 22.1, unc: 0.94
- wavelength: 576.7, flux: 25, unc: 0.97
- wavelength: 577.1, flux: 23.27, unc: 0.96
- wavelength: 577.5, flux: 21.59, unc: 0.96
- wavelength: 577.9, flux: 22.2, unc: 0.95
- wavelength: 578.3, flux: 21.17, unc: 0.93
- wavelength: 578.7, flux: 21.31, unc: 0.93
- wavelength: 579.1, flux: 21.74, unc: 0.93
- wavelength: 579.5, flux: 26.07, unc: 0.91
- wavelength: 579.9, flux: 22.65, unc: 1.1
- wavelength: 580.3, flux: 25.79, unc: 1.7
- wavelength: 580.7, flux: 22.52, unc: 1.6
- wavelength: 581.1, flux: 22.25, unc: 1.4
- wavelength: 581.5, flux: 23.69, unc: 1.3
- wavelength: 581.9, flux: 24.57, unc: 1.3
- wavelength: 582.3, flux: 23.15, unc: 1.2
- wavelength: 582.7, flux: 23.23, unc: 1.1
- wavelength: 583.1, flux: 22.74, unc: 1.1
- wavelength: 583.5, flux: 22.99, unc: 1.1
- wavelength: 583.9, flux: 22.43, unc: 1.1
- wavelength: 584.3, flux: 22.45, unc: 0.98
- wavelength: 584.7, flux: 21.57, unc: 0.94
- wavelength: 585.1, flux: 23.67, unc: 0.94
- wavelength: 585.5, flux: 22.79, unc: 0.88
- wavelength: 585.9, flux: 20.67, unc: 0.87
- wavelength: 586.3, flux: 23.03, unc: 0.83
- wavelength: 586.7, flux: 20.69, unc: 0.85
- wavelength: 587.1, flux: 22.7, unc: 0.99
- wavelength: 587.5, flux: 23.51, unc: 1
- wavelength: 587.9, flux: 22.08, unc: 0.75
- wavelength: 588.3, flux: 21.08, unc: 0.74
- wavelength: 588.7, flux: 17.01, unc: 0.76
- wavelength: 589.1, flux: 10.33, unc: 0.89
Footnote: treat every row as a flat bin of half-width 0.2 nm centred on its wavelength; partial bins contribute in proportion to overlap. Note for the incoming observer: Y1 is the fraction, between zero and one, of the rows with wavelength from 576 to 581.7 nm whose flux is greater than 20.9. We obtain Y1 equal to 1.00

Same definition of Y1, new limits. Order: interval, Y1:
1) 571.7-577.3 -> 1.00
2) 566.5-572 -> 0.79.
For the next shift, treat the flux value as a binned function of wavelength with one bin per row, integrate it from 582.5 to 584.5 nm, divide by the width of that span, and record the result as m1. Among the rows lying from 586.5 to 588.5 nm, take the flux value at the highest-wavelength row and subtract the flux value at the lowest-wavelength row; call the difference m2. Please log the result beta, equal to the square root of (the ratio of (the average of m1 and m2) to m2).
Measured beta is 5.45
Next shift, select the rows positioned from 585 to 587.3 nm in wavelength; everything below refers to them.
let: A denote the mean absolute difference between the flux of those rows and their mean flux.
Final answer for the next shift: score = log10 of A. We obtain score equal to 0.02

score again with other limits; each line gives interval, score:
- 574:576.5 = -0.18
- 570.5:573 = -0.49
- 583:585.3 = -0.31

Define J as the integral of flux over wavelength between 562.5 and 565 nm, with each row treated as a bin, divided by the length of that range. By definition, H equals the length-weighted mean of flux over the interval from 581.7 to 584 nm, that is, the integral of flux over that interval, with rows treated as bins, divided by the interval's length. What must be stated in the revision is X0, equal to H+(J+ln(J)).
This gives 48.0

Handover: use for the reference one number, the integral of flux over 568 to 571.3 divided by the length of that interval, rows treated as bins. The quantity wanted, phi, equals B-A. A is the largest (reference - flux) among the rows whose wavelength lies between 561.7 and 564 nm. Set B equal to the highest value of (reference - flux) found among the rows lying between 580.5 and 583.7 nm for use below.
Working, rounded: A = 0.8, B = -0.9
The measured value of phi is -1.7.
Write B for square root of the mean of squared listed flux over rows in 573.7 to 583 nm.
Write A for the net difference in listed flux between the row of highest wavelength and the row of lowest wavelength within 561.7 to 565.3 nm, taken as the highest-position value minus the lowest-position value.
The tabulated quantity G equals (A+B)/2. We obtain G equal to 12.0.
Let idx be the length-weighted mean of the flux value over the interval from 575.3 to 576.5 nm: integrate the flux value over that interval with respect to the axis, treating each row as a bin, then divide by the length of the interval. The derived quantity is 23.0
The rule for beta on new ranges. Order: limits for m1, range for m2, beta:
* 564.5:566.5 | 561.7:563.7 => 2.65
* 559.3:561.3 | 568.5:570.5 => 1.76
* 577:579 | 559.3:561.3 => 1.92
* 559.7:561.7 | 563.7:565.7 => 1.99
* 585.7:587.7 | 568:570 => 2.19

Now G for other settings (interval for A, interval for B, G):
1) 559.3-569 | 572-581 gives 12.4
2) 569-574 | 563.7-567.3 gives 12.2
